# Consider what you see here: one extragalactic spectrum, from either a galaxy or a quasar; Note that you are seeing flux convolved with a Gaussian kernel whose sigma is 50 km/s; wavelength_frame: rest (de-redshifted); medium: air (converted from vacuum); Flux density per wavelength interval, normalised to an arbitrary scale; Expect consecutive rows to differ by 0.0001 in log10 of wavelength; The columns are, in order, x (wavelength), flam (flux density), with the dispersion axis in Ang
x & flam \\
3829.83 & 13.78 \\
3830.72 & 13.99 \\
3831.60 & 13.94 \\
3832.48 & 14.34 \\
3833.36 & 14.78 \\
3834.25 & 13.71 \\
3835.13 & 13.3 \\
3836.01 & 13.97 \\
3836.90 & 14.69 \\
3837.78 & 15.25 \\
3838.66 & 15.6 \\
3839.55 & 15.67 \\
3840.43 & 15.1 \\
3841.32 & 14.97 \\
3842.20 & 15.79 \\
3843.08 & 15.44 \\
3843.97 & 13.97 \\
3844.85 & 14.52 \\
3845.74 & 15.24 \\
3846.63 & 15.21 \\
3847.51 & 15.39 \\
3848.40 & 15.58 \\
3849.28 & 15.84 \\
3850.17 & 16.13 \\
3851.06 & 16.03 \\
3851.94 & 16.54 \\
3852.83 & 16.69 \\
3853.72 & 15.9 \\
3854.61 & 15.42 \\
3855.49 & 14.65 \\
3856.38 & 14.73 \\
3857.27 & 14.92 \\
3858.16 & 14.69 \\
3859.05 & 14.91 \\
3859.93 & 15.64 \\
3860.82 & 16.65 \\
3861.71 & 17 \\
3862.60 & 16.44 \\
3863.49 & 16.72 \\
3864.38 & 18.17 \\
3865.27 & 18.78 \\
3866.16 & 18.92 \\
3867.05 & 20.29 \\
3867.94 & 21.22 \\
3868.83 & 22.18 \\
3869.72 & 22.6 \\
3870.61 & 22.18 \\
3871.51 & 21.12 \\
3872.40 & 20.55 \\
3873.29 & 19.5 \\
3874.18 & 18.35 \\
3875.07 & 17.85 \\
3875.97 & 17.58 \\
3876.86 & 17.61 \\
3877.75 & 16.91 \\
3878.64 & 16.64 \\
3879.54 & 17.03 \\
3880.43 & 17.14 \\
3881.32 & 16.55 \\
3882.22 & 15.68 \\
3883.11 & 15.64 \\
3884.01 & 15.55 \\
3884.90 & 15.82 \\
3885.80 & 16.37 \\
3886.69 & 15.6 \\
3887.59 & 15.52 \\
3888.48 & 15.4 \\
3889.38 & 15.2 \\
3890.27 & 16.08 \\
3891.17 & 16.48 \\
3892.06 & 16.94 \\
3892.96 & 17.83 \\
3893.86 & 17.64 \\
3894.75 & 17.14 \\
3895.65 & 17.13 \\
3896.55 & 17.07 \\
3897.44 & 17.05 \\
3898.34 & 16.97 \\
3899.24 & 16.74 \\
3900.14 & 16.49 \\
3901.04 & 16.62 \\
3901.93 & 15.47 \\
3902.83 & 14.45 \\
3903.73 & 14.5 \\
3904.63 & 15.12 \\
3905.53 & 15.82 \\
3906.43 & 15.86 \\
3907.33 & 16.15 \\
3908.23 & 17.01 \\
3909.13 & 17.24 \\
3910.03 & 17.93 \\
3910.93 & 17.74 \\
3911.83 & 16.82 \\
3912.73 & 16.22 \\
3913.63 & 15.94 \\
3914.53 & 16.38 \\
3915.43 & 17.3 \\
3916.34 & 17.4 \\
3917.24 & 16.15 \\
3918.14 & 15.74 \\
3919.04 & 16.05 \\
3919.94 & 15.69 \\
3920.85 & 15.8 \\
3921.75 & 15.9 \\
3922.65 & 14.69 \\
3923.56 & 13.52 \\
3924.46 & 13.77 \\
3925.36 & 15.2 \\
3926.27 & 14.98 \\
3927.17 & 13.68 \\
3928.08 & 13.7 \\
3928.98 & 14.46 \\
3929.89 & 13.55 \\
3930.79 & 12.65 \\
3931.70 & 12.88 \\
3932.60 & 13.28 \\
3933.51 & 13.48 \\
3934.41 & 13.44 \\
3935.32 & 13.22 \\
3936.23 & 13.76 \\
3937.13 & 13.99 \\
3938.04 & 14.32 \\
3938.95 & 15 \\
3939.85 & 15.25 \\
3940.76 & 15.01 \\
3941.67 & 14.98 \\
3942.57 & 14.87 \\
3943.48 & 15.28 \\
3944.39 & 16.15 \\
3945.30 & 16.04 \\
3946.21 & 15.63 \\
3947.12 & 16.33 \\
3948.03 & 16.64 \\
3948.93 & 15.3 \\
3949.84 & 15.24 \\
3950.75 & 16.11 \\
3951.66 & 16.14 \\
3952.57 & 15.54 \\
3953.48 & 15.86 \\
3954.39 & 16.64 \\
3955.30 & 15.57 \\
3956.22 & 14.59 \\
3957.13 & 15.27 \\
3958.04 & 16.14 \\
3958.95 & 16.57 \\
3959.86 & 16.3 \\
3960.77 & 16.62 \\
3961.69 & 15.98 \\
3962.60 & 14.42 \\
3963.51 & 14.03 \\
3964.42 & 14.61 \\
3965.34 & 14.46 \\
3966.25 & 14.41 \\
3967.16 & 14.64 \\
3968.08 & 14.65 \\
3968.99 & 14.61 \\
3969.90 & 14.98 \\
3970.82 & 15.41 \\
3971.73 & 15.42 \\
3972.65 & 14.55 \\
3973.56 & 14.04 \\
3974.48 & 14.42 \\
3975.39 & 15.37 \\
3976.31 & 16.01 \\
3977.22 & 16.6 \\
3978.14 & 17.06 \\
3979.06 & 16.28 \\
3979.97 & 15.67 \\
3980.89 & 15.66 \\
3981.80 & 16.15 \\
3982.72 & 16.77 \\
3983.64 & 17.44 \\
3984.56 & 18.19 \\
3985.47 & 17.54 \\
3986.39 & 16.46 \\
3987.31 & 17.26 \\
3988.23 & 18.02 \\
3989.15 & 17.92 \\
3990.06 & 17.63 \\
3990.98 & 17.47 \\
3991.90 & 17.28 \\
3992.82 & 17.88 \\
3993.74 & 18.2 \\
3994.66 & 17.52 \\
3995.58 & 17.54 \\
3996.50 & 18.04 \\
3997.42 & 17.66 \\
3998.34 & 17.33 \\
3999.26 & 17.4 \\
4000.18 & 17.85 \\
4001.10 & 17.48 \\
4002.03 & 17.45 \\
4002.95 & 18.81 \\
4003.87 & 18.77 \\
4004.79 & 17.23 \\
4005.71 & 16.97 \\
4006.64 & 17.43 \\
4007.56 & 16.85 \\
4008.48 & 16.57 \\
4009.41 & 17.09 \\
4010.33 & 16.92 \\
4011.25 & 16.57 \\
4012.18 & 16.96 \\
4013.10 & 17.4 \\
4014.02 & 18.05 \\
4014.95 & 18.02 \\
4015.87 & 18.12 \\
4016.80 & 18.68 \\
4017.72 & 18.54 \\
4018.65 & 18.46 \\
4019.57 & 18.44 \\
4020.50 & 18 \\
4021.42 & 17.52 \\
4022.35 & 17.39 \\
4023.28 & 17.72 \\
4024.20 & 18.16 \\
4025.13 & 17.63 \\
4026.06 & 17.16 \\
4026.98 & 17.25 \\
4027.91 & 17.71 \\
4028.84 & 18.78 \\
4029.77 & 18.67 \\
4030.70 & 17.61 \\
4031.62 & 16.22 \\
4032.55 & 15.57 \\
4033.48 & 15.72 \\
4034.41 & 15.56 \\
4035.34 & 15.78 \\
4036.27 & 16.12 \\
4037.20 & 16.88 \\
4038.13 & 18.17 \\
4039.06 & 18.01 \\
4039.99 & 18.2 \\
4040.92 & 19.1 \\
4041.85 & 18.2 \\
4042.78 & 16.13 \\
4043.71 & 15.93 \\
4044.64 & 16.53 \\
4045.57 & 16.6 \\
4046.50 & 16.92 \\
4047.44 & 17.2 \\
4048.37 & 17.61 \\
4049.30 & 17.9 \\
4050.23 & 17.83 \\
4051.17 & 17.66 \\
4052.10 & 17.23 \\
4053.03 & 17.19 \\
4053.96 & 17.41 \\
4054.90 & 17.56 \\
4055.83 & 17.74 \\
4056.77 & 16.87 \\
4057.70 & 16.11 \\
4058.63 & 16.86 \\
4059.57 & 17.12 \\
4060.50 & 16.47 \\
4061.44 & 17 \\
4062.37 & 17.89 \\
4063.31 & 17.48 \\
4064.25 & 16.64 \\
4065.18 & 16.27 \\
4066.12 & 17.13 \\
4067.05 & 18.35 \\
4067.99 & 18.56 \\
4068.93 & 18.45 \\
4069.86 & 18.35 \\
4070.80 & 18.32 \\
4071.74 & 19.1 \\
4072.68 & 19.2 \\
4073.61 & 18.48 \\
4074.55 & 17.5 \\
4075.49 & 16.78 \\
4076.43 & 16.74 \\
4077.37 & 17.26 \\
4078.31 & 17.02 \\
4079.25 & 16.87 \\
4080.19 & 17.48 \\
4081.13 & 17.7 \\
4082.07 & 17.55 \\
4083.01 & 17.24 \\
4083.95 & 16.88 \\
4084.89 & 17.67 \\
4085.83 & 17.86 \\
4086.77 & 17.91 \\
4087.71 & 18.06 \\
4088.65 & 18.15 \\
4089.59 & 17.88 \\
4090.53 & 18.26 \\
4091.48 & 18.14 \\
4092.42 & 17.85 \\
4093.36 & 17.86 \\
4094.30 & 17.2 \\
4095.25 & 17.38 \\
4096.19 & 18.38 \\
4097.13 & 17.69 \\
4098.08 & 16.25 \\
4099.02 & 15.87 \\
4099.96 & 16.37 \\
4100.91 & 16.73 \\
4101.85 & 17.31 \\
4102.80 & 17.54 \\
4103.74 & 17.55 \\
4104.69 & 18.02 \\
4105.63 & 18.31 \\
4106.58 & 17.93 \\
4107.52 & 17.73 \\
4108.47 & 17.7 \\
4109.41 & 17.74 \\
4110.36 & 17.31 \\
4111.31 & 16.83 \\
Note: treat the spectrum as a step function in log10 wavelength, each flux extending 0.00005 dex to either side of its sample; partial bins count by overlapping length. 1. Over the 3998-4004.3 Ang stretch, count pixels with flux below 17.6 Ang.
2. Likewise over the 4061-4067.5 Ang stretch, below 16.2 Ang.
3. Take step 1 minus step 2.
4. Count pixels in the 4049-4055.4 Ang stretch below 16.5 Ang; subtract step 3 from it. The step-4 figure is -4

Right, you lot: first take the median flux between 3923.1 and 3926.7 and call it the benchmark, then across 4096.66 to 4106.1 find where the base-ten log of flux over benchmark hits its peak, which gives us 4105.63 Ang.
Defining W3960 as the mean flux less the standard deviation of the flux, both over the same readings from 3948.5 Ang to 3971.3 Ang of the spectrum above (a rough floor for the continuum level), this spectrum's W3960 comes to 14.6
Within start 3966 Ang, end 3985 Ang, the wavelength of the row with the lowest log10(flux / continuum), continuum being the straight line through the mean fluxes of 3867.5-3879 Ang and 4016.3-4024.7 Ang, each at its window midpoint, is 3973.56 Ang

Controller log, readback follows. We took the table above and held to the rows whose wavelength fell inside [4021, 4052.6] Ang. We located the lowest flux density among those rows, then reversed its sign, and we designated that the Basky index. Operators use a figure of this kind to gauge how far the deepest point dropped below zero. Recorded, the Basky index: -15.6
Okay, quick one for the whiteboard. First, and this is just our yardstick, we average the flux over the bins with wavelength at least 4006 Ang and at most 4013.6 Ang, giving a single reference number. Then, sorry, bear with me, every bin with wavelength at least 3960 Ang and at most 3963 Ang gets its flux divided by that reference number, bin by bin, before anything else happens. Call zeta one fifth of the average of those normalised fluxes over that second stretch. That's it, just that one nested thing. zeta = 0.185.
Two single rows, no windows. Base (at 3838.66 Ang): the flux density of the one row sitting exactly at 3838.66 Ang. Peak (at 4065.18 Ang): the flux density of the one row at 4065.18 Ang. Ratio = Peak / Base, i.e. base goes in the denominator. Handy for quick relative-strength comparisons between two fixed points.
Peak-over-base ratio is 1.04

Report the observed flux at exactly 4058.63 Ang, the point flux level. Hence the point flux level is 16.86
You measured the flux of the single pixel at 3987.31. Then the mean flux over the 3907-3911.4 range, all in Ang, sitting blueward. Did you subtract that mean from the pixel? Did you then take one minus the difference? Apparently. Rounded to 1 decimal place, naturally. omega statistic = 1.0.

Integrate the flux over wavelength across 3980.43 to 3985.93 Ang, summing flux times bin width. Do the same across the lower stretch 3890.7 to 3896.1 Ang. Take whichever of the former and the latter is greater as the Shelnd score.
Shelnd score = 93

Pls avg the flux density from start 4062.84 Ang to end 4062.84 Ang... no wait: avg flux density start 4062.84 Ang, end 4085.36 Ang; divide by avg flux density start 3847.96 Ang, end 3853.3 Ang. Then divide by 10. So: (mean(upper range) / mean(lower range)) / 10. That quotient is 0.109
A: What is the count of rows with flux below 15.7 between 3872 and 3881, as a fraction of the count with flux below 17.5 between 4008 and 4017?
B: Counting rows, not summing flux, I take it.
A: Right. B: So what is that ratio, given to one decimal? 0.0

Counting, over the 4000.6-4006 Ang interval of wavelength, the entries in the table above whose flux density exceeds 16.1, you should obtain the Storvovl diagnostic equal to 6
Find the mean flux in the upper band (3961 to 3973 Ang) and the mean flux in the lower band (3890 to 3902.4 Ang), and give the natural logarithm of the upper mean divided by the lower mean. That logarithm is -0.13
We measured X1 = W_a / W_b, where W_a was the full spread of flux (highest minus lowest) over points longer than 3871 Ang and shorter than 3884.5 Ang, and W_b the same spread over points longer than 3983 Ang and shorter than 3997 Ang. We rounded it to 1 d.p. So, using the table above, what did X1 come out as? 3.2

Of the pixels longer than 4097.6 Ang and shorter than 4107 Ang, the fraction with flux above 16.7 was 0.7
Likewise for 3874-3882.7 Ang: 0.7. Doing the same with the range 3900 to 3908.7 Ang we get 0.1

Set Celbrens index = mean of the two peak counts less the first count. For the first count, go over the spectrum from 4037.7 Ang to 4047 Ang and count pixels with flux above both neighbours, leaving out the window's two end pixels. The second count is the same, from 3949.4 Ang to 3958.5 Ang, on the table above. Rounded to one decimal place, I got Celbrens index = 0.5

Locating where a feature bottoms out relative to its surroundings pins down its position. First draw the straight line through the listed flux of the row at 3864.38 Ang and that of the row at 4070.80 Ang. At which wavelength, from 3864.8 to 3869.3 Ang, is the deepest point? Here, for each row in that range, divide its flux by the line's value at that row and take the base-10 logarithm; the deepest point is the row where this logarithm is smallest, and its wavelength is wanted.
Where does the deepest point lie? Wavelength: 3865.27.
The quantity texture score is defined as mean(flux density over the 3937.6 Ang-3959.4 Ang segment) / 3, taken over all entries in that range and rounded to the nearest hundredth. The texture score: 5.20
